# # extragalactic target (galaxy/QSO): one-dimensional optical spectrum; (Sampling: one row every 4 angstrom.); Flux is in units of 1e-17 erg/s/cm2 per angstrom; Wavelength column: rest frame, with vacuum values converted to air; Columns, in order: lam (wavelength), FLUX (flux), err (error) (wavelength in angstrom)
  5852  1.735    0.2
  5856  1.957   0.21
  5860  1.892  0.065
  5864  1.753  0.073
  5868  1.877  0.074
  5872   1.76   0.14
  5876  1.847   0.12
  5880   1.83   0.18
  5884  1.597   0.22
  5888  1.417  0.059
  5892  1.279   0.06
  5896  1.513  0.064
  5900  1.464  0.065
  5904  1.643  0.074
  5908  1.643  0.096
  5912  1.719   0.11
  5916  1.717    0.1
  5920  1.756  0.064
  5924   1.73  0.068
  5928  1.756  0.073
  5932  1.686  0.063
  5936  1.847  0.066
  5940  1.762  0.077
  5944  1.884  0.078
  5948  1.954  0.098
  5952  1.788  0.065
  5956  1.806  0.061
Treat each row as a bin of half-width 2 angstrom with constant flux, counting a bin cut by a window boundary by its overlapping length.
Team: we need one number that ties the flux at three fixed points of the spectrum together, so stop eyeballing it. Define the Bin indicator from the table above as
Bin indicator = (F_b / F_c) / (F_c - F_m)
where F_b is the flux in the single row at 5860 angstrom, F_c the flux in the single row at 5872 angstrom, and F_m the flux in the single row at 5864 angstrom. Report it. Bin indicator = 154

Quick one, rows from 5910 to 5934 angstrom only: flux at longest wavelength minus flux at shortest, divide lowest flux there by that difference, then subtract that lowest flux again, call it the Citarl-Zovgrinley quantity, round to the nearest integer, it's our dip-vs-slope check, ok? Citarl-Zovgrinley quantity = -53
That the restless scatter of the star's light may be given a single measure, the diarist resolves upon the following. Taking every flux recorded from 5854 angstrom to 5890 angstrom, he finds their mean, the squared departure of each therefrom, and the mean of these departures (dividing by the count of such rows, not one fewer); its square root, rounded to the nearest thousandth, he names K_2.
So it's 0.158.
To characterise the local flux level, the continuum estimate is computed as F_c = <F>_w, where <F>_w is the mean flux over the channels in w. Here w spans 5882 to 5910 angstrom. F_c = 1.51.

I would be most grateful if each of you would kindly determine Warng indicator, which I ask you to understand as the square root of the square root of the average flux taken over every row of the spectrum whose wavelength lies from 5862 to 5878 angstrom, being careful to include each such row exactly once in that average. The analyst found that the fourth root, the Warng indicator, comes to 1.16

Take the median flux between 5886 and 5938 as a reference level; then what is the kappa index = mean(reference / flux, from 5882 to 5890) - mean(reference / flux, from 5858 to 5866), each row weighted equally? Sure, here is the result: 0.20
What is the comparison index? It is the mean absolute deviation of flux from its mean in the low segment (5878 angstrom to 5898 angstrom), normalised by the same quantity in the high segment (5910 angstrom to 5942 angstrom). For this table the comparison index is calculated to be 4.4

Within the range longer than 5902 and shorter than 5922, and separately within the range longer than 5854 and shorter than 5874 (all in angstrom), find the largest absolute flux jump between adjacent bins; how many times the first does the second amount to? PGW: 1.83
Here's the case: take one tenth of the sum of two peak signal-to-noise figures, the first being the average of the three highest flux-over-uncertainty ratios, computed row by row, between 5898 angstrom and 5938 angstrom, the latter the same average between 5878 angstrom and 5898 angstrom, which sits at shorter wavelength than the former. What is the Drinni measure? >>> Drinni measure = 5.04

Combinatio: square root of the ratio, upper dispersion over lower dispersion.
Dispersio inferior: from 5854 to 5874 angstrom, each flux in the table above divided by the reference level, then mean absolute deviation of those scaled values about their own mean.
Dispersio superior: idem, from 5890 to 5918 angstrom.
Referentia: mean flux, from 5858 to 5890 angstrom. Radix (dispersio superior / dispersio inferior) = 1.33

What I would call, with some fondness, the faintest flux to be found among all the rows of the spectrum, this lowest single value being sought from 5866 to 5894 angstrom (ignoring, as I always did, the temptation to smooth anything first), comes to 1.279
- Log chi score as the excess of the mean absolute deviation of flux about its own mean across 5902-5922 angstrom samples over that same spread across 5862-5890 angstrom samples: -0.083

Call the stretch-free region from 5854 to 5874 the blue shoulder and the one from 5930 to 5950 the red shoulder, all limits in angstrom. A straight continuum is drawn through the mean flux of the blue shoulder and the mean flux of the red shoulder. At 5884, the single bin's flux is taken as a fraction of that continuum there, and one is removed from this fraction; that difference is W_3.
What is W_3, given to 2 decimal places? -0.13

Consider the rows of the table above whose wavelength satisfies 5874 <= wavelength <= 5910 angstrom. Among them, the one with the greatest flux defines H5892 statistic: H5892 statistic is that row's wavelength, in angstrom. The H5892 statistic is 5876 angstrom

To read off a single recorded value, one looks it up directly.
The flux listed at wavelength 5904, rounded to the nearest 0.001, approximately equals 1.643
